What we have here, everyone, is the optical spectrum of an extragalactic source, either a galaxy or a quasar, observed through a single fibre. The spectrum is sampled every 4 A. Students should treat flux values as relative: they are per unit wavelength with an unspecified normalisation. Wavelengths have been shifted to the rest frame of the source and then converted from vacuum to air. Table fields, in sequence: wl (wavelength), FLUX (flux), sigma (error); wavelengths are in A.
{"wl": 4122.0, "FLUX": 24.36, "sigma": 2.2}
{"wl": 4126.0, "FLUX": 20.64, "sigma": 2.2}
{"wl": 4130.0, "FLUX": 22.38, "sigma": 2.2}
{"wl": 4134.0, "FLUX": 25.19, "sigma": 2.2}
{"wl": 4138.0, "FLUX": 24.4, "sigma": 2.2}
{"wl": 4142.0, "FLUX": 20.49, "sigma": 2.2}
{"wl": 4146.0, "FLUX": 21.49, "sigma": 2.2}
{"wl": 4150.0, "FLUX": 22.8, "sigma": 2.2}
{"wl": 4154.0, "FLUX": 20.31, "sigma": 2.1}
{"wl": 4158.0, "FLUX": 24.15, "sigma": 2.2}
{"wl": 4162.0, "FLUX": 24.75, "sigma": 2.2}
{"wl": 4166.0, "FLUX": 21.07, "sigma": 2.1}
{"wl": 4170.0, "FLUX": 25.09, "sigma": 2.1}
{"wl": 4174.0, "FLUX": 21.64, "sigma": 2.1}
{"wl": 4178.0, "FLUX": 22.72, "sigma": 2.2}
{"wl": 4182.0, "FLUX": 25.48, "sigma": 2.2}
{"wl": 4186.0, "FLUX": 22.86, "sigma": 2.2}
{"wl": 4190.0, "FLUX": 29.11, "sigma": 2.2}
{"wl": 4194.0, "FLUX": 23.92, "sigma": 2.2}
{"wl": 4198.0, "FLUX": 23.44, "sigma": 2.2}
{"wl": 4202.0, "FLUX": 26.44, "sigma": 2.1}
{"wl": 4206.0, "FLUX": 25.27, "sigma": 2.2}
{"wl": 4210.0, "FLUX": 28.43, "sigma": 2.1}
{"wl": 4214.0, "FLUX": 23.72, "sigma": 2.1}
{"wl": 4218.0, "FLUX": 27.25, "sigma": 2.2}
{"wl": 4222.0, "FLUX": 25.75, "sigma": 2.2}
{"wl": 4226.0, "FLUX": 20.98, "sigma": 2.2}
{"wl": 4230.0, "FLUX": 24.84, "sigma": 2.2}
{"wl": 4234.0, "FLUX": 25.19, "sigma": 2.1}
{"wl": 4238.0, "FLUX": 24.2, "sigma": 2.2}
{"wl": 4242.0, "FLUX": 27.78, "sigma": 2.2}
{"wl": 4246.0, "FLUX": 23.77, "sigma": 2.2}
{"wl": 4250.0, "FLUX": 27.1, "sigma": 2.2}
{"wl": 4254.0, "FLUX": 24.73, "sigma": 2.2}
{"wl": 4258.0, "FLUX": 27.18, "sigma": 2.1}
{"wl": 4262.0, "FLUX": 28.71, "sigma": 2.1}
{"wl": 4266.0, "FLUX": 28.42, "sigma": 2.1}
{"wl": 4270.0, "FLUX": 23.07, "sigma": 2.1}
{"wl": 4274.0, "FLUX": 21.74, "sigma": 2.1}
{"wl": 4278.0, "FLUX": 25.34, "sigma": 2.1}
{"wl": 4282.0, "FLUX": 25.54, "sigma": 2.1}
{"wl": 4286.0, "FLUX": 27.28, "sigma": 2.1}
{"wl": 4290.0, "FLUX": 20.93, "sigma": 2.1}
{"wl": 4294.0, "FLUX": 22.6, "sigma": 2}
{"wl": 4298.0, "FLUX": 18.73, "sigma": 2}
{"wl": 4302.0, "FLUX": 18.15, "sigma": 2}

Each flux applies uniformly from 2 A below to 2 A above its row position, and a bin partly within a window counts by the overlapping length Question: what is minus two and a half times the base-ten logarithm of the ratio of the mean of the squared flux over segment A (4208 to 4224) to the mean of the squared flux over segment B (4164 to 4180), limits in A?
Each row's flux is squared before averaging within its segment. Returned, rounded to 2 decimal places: -0.33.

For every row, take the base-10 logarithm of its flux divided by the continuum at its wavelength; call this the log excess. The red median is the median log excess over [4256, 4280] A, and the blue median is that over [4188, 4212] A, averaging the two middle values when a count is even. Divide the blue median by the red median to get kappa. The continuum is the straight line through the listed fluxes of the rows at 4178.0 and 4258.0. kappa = -1.2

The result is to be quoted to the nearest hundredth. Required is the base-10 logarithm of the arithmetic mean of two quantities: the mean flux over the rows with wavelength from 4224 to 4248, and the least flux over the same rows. 1.36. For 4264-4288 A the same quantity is 1.37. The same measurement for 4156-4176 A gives 1.35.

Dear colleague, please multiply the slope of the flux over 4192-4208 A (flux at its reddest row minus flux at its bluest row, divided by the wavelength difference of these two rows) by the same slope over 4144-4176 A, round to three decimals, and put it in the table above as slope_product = 0.001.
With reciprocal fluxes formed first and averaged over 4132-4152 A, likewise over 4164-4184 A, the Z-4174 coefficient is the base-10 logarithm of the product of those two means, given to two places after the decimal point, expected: -2.72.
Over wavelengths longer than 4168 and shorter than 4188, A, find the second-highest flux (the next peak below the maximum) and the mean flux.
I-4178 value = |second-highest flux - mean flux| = 1.5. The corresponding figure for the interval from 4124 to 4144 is 1.8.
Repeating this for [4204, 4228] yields 2.0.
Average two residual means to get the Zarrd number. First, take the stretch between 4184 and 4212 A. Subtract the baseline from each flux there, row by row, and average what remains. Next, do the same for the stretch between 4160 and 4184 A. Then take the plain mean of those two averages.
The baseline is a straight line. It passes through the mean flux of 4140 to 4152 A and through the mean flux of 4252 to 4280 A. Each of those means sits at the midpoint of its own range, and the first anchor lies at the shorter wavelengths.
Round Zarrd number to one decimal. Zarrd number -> 1.7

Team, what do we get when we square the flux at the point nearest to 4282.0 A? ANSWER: 652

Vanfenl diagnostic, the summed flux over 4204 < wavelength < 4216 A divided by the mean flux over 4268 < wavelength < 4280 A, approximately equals 3.31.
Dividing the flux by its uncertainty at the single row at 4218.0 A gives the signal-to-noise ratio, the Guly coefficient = 12.4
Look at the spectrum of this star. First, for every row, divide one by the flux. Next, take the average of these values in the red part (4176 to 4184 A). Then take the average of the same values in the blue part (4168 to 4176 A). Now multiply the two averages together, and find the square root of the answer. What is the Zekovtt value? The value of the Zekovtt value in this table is 0.0423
